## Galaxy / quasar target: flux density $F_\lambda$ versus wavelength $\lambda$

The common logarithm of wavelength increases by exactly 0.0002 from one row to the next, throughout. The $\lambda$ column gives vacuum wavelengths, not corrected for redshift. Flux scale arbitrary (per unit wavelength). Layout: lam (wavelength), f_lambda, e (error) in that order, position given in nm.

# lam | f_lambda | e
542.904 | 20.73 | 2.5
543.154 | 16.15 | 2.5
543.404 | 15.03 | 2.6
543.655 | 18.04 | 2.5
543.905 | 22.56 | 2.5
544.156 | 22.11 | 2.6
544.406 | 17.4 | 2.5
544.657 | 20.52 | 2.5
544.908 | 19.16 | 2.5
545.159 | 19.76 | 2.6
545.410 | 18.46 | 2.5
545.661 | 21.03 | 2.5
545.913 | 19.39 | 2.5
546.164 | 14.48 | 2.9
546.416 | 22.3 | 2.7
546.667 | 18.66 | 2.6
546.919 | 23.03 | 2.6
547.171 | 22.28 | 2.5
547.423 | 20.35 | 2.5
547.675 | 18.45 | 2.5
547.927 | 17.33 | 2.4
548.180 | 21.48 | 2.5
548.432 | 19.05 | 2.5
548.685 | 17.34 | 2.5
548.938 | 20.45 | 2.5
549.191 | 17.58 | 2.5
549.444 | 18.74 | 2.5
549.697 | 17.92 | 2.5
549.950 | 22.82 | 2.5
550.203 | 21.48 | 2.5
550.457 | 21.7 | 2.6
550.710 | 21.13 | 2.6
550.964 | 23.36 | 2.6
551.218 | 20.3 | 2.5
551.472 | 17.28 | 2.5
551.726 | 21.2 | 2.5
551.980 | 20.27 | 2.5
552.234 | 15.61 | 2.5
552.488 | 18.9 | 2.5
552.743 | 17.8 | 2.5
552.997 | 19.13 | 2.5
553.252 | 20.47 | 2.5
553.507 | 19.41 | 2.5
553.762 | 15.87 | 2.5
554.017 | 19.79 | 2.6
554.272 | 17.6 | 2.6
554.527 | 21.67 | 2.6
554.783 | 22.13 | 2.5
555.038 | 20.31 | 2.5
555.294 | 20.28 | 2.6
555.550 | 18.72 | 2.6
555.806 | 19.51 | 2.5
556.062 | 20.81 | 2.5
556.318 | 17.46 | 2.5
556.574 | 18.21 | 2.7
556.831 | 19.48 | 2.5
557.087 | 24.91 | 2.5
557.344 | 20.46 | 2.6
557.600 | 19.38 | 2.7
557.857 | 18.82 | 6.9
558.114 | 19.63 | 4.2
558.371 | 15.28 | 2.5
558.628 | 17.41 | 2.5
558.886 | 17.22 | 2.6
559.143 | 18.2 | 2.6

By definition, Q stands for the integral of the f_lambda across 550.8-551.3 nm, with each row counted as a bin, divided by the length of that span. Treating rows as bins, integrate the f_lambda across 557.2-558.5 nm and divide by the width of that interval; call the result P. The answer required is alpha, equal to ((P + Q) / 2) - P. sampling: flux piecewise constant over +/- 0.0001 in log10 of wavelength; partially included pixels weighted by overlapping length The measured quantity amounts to 1.6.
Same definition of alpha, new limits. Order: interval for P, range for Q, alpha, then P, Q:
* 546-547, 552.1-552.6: -1.1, 19.5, 17.3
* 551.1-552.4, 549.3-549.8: -0.3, 18.9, 18.3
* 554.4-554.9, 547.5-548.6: -1.4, 21.9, 19.1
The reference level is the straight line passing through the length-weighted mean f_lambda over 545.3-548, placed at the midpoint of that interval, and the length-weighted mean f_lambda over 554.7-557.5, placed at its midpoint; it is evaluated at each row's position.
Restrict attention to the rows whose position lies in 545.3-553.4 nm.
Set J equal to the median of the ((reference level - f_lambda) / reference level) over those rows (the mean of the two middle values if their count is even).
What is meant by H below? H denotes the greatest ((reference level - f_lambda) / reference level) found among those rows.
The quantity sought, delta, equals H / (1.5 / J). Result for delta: -0.0003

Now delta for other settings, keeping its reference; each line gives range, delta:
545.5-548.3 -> -0.0057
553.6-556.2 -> 0.0004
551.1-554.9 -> 0.0045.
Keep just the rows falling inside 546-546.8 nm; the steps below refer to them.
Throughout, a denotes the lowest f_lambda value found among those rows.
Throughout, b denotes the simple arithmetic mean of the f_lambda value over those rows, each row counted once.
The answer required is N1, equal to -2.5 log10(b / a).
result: -0.265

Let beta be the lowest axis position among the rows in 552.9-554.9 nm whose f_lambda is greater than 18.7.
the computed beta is 552.997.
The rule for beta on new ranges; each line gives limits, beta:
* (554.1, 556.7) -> 554.527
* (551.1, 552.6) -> 551.218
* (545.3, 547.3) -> 545.661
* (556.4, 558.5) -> 556.831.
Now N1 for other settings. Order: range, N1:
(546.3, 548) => -0.174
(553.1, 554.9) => -0.227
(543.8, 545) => -0.170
